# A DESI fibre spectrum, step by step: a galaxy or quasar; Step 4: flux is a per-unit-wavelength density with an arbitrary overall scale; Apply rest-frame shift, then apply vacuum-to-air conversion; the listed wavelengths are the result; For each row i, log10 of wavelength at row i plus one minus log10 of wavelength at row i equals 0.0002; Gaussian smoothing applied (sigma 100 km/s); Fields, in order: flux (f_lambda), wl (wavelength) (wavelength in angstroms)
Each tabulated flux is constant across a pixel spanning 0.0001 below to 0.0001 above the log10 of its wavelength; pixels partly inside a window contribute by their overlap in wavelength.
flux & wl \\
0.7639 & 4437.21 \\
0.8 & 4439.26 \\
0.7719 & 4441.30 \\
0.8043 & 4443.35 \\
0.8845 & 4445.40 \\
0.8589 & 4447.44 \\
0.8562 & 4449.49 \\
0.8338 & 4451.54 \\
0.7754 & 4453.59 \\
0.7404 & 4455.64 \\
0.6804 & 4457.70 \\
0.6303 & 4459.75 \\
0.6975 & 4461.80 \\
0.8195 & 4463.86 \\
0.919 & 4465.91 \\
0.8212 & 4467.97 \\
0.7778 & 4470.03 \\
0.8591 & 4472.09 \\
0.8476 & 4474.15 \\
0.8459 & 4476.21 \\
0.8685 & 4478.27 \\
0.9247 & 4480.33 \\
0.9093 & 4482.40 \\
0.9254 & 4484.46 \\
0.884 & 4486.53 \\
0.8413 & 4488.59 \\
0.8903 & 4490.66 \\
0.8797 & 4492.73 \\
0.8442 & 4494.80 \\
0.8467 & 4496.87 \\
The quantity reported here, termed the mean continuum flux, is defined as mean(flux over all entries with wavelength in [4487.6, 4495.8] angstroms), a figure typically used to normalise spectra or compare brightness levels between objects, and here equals 0.864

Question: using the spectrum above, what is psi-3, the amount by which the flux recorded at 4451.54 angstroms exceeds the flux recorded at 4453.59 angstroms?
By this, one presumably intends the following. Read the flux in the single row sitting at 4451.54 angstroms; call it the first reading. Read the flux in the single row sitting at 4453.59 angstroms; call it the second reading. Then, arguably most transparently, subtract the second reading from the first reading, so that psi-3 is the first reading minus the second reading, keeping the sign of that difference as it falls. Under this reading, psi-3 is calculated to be 0.06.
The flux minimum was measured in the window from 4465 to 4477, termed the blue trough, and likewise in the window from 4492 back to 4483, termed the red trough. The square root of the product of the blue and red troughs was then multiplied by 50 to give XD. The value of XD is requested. 40.4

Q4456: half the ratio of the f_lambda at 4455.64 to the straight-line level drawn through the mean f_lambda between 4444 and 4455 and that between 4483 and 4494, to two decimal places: 0.44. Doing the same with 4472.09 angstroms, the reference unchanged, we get 0.50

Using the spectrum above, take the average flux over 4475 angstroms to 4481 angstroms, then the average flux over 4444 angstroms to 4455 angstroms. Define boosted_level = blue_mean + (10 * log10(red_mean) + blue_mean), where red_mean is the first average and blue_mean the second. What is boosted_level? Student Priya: 1.1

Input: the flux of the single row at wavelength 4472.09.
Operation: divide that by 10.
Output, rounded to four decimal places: 0.0859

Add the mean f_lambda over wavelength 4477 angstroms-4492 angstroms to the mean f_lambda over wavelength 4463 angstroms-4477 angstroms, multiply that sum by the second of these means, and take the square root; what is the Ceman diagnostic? 1.21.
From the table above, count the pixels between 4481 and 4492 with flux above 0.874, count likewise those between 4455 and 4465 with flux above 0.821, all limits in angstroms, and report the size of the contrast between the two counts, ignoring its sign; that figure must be 4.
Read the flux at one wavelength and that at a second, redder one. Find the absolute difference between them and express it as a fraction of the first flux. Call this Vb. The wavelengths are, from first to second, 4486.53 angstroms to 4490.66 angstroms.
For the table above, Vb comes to 0.01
